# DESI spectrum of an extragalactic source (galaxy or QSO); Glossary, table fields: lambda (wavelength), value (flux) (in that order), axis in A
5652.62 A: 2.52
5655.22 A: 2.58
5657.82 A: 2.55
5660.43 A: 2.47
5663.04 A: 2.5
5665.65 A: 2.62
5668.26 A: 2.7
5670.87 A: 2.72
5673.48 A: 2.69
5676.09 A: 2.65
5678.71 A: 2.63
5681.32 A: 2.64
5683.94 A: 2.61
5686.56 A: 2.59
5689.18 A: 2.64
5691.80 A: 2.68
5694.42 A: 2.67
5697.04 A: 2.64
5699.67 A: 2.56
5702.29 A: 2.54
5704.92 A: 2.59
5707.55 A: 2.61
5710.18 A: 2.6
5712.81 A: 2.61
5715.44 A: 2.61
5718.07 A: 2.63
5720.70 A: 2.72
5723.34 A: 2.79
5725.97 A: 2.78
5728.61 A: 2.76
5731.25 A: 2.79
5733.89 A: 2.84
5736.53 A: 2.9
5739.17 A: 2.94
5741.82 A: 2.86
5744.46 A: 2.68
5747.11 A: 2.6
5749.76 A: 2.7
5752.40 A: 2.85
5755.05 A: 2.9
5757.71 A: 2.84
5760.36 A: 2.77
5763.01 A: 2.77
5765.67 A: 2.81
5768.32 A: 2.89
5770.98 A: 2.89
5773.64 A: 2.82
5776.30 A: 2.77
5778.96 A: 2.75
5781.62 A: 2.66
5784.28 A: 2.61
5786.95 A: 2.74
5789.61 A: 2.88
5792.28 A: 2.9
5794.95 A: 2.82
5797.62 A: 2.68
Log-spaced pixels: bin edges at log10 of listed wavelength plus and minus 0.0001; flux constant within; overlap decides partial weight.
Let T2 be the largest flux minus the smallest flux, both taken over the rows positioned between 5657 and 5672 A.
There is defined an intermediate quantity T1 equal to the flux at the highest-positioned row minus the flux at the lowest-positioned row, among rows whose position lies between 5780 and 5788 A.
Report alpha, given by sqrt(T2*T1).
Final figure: 0.14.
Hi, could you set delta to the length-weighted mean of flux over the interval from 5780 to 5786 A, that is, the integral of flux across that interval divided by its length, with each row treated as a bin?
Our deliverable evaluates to 2.65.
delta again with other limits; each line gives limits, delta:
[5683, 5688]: 2.60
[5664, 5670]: 2.65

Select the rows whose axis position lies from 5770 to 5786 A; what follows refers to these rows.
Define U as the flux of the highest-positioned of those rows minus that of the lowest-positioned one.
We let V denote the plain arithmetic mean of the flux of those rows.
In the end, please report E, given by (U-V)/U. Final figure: 11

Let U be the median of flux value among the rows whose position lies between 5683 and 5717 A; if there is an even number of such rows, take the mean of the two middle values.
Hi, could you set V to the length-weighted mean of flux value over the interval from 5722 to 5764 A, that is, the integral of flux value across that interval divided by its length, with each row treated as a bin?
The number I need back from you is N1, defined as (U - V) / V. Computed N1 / -0.07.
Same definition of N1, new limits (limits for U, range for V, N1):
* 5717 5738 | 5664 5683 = 0.05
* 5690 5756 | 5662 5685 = 0.01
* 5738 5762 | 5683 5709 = 0.09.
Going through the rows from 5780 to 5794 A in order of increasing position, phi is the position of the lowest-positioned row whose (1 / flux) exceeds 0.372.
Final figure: 5781.62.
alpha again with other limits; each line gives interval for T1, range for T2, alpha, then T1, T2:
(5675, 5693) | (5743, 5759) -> 0.09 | 0.03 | 0.30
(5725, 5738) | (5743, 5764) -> 0.19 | 0.12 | 0.30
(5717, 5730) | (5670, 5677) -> 0.10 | 0.13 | 0.07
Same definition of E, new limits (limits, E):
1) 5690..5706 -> 30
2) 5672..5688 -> 27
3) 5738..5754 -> 32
